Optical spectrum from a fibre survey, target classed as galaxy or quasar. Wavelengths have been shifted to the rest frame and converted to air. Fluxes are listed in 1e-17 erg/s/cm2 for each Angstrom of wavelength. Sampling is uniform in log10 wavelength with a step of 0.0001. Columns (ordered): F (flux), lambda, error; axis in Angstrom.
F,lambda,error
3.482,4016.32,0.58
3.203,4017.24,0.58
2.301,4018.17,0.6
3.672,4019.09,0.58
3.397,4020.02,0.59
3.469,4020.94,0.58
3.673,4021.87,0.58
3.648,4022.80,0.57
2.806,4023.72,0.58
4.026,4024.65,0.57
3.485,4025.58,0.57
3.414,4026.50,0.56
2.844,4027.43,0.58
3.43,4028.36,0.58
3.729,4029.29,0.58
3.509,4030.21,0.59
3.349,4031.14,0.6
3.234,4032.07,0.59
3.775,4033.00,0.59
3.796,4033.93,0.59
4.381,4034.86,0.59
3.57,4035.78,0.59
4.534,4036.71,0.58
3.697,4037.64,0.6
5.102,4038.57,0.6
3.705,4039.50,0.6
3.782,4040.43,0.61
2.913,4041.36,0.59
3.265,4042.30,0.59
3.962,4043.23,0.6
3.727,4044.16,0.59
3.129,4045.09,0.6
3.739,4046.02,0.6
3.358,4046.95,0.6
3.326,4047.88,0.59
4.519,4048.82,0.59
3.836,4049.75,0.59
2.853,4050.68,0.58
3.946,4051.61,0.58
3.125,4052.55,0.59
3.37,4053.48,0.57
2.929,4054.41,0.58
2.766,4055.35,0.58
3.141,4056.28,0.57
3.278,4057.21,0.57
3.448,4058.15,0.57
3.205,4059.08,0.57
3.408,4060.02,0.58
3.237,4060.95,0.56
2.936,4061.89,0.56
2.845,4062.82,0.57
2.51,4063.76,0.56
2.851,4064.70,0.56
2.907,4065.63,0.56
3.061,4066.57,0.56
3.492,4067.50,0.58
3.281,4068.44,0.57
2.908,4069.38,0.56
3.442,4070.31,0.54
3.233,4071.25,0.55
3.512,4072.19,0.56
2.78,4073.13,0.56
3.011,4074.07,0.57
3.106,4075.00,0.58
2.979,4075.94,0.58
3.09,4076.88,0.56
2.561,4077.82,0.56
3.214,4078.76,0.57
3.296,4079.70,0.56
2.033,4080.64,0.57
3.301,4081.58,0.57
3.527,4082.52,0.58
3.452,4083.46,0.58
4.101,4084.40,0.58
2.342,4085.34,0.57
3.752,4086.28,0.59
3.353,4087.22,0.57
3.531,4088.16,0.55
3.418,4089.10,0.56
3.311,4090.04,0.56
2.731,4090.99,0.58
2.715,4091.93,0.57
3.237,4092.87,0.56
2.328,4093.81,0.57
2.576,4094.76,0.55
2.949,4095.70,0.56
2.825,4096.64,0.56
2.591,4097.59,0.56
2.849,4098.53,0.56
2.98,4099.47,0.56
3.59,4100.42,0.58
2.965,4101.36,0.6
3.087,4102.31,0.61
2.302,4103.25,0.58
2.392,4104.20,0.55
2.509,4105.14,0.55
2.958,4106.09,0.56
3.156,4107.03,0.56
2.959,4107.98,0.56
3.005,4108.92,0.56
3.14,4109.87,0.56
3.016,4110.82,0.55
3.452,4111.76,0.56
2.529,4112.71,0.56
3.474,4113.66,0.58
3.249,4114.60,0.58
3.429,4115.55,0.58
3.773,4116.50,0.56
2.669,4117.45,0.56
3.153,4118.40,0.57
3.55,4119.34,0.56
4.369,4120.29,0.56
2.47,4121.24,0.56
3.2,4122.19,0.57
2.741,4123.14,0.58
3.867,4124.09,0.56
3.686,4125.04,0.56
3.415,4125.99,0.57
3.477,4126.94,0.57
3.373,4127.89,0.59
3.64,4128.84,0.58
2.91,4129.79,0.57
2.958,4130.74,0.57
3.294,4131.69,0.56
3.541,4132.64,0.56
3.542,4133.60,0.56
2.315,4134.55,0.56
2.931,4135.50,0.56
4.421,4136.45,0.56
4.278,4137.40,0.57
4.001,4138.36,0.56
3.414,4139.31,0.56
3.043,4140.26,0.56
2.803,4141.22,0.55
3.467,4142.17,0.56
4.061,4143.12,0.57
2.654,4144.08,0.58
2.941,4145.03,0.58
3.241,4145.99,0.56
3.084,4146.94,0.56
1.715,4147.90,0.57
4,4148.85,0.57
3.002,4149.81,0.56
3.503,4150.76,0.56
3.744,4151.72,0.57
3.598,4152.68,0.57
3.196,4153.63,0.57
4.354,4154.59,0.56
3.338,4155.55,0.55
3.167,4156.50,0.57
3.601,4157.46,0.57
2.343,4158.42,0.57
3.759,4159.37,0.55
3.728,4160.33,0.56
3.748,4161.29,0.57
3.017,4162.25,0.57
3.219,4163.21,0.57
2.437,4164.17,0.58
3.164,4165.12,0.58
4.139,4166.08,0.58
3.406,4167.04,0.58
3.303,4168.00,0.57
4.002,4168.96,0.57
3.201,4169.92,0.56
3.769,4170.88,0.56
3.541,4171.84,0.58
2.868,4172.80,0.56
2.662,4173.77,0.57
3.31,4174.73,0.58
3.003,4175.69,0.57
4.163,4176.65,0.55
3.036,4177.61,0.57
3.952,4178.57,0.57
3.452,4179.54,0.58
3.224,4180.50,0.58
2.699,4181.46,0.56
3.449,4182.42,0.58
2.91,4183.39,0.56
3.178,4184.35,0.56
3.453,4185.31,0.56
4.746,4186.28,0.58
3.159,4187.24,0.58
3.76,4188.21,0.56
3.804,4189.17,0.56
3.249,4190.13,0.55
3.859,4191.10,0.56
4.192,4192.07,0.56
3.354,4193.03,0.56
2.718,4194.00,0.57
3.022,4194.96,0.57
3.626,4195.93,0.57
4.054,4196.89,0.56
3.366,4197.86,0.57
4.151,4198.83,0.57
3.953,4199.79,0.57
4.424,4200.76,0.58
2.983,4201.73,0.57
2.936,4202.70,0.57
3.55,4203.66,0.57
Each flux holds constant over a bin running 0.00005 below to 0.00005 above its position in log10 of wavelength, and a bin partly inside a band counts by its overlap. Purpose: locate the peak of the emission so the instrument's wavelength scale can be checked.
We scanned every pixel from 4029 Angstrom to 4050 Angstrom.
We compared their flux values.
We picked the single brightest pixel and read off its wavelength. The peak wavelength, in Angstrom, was 4038.57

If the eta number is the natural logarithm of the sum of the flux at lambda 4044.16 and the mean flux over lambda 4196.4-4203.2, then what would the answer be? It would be 2.00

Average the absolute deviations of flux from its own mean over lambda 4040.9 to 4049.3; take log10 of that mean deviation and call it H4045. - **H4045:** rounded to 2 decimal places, -0.41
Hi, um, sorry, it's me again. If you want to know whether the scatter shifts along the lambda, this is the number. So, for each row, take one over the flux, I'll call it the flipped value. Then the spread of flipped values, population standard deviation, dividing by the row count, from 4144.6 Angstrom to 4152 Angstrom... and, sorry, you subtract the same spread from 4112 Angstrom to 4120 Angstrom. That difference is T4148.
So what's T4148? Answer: 0.05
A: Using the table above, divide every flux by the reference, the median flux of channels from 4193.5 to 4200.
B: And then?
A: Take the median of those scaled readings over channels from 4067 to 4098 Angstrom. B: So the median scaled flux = 0.886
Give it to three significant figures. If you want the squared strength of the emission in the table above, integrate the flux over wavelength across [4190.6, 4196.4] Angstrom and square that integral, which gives 402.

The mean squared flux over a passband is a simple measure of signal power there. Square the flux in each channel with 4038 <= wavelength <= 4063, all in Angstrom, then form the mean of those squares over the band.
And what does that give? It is 12.1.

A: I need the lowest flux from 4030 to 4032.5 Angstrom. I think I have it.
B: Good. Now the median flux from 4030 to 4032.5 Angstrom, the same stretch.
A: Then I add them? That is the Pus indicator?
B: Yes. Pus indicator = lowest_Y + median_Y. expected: 6.6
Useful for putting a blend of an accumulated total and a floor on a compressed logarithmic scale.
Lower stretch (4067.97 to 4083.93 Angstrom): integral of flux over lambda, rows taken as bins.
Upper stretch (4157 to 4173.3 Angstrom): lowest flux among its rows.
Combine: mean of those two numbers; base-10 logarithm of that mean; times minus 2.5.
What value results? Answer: -3.53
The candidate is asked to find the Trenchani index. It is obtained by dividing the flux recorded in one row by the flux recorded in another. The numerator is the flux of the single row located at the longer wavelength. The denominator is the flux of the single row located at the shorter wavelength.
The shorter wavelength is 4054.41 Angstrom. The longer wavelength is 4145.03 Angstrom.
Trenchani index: 1.00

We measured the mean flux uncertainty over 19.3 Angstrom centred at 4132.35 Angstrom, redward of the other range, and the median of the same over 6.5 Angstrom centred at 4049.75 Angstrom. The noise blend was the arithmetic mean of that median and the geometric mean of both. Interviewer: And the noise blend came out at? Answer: 0.584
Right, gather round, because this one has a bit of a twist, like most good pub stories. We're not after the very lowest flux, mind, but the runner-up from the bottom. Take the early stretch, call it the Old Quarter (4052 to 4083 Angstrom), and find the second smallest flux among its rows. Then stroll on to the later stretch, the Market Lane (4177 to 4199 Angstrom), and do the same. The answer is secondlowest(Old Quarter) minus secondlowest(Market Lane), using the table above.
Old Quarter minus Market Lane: -0.21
